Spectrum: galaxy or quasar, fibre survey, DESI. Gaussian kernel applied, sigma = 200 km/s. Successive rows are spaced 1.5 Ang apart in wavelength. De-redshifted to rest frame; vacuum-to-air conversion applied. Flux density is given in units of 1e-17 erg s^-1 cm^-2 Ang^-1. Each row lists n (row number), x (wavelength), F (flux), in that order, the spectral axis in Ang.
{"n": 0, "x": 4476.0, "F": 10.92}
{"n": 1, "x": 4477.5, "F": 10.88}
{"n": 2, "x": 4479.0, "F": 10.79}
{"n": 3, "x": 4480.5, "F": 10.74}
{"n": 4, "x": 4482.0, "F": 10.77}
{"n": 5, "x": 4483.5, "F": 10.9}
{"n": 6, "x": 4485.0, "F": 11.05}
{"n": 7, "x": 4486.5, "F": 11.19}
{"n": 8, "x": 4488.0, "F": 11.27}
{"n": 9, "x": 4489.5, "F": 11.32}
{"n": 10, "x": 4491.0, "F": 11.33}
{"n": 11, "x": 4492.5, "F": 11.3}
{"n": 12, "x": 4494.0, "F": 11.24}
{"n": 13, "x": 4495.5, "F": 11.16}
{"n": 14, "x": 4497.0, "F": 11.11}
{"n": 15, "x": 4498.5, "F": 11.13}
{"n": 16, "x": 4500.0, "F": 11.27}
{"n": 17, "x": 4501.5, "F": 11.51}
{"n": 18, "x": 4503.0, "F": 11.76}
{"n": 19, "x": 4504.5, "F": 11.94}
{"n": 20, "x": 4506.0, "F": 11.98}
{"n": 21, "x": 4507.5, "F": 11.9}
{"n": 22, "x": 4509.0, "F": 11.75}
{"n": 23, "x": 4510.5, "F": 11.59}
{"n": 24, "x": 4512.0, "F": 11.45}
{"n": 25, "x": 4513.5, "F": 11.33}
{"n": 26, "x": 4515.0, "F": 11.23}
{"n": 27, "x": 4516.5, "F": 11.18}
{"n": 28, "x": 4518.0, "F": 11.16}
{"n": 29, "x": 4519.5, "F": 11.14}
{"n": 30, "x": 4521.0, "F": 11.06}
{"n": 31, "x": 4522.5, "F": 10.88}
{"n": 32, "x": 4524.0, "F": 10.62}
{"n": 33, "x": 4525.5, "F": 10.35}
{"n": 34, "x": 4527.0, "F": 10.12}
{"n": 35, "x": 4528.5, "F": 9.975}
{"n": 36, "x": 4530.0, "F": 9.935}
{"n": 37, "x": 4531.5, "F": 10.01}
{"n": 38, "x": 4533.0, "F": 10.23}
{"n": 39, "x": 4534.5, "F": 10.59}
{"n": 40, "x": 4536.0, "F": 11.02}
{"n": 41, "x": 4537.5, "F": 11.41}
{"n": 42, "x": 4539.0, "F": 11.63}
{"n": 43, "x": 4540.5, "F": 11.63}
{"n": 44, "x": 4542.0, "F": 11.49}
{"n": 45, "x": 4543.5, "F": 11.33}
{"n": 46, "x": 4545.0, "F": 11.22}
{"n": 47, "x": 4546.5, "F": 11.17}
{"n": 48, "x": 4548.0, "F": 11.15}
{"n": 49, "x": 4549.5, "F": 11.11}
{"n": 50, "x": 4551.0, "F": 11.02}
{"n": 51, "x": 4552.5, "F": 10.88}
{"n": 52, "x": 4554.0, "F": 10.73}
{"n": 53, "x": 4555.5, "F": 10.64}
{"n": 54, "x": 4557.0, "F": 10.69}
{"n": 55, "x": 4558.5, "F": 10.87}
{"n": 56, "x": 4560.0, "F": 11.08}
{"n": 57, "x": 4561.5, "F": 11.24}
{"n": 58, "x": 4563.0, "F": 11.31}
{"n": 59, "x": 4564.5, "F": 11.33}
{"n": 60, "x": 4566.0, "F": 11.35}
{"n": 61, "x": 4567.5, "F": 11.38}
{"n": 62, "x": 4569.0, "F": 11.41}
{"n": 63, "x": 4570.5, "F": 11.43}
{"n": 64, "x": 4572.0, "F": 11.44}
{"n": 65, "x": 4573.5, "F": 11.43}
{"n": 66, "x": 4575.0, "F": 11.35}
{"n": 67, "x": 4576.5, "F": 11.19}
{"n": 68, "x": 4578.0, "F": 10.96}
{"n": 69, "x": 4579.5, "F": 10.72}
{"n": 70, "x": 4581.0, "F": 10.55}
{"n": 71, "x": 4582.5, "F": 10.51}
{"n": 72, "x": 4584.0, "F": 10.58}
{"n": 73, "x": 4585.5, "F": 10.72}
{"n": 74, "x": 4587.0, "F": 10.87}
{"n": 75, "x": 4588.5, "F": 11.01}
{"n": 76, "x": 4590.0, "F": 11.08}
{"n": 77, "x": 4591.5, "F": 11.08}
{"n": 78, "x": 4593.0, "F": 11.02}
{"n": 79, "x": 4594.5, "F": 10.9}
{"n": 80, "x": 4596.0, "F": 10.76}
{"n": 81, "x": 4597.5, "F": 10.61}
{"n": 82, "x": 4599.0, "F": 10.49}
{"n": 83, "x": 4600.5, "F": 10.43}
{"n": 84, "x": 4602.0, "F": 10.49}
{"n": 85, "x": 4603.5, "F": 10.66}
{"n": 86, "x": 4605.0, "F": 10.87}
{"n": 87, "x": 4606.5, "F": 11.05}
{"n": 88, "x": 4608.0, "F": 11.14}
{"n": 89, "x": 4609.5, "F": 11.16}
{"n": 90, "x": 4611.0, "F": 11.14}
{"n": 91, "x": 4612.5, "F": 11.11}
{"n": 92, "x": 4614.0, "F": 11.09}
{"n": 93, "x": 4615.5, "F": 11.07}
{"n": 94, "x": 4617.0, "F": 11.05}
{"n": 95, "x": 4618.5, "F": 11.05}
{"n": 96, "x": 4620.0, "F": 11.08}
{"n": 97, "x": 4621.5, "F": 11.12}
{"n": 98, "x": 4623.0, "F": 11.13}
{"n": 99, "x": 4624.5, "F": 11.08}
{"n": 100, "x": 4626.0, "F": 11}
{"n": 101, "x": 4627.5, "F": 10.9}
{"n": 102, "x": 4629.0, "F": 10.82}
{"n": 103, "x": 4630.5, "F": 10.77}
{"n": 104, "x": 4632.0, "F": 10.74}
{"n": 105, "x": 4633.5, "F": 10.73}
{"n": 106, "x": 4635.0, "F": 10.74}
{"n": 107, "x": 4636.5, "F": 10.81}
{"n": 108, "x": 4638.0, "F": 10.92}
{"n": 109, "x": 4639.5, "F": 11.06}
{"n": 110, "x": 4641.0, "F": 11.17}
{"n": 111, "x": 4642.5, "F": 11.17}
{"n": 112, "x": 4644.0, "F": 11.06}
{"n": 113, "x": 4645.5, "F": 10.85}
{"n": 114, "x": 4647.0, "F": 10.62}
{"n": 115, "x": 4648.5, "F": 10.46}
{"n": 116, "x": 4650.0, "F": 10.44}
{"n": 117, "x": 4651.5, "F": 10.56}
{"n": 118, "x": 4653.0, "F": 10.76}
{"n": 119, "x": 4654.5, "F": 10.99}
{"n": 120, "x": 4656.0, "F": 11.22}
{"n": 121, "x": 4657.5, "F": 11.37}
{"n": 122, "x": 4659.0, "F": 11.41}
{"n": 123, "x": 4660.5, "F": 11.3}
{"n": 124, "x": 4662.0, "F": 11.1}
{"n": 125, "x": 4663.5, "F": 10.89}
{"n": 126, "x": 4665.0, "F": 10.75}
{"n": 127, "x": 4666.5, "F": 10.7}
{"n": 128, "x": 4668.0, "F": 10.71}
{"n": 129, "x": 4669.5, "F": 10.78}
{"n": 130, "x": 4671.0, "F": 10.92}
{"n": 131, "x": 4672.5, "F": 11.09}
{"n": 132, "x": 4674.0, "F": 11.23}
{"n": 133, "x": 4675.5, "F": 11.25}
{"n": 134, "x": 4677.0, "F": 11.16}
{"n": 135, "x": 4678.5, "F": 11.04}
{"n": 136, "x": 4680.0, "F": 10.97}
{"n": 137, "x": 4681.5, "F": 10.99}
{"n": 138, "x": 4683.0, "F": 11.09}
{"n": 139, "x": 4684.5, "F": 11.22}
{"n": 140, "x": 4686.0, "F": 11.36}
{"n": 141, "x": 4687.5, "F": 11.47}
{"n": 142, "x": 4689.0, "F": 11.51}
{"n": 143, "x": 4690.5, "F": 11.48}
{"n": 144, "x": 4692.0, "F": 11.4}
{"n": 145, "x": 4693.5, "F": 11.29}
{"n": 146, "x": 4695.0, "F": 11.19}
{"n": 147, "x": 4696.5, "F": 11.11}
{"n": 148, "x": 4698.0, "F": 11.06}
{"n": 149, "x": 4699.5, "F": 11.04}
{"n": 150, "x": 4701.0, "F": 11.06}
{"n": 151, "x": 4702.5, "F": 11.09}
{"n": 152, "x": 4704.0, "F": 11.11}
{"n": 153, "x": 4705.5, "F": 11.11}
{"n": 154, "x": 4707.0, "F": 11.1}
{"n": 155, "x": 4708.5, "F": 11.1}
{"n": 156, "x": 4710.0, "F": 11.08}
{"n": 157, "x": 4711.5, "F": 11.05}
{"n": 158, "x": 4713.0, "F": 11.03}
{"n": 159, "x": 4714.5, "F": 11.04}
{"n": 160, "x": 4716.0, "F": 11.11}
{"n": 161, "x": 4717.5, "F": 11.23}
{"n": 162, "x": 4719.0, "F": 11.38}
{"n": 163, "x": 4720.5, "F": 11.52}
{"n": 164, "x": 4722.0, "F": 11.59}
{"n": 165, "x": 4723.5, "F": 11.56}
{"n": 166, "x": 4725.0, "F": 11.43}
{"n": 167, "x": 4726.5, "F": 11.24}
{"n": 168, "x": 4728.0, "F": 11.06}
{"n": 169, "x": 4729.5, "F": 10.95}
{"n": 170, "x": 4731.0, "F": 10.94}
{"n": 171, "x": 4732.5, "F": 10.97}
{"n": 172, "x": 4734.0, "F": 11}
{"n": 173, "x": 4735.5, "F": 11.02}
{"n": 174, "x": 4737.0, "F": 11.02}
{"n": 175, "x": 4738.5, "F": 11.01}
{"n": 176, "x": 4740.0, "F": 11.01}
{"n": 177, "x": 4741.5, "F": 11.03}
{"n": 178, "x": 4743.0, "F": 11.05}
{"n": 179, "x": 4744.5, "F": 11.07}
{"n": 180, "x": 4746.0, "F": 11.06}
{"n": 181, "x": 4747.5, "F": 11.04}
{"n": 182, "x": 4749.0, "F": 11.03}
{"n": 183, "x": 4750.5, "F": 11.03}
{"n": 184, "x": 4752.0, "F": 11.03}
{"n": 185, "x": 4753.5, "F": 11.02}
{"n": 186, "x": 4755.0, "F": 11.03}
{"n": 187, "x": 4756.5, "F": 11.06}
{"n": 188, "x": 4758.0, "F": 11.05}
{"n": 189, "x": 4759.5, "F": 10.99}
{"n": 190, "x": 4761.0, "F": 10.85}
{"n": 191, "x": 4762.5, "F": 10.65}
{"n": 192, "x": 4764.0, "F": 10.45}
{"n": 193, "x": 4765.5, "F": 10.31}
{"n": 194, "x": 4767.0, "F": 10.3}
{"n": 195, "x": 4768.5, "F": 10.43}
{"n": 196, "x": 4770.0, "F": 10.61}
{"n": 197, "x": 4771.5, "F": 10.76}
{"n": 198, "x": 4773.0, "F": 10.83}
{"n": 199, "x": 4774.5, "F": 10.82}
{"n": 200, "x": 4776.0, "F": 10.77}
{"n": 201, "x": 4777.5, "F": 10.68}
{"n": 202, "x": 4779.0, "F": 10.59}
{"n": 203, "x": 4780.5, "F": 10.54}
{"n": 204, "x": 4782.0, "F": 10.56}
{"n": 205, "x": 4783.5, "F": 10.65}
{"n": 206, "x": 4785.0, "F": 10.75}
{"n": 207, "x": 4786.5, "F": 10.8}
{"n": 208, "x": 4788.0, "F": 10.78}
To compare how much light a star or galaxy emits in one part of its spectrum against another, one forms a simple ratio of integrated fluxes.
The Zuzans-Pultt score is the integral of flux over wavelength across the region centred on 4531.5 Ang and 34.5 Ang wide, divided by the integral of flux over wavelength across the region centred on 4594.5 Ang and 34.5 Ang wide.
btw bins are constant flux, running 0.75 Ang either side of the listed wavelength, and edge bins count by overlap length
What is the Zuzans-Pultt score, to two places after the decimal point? 1.01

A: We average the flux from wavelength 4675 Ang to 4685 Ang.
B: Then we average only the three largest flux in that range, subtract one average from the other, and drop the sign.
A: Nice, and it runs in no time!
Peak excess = 0.11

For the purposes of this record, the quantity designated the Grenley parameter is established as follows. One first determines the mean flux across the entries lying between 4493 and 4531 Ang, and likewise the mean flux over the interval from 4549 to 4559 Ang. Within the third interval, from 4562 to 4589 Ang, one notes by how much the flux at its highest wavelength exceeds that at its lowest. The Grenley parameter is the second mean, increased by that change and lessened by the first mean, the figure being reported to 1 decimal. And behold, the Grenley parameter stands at -0.6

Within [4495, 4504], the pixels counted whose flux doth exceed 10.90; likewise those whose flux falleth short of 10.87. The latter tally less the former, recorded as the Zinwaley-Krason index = -6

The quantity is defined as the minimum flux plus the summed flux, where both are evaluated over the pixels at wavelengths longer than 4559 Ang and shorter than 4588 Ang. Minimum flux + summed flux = 221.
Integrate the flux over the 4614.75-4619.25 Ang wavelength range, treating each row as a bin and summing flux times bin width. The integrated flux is 49.8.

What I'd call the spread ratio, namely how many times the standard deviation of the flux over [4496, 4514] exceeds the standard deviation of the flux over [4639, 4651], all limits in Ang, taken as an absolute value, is 1.0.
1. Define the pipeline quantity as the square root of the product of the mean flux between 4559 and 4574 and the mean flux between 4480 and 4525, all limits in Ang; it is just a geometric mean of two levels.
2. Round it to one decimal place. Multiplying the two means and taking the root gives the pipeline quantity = 11.3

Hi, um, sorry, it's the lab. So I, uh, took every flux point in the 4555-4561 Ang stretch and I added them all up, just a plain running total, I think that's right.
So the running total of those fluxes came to 43.3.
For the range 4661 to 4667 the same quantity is 43.4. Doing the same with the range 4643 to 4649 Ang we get 43.0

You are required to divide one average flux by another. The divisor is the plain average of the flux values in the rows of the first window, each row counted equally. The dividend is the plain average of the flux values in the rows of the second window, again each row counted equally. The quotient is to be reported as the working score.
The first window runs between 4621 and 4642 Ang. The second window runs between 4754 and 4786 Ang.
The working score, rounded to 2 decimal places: 0.98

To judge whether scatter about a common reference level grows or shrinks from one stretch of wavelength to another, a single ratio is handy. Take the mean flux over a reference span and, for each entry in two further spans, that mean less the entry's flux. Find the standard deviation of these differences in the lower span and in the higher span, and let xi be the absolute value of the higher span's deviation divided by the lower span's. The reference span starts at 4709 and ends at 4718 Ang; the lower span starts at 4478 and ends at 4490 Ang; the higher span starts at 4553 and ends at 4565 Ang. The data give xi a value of 1.2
